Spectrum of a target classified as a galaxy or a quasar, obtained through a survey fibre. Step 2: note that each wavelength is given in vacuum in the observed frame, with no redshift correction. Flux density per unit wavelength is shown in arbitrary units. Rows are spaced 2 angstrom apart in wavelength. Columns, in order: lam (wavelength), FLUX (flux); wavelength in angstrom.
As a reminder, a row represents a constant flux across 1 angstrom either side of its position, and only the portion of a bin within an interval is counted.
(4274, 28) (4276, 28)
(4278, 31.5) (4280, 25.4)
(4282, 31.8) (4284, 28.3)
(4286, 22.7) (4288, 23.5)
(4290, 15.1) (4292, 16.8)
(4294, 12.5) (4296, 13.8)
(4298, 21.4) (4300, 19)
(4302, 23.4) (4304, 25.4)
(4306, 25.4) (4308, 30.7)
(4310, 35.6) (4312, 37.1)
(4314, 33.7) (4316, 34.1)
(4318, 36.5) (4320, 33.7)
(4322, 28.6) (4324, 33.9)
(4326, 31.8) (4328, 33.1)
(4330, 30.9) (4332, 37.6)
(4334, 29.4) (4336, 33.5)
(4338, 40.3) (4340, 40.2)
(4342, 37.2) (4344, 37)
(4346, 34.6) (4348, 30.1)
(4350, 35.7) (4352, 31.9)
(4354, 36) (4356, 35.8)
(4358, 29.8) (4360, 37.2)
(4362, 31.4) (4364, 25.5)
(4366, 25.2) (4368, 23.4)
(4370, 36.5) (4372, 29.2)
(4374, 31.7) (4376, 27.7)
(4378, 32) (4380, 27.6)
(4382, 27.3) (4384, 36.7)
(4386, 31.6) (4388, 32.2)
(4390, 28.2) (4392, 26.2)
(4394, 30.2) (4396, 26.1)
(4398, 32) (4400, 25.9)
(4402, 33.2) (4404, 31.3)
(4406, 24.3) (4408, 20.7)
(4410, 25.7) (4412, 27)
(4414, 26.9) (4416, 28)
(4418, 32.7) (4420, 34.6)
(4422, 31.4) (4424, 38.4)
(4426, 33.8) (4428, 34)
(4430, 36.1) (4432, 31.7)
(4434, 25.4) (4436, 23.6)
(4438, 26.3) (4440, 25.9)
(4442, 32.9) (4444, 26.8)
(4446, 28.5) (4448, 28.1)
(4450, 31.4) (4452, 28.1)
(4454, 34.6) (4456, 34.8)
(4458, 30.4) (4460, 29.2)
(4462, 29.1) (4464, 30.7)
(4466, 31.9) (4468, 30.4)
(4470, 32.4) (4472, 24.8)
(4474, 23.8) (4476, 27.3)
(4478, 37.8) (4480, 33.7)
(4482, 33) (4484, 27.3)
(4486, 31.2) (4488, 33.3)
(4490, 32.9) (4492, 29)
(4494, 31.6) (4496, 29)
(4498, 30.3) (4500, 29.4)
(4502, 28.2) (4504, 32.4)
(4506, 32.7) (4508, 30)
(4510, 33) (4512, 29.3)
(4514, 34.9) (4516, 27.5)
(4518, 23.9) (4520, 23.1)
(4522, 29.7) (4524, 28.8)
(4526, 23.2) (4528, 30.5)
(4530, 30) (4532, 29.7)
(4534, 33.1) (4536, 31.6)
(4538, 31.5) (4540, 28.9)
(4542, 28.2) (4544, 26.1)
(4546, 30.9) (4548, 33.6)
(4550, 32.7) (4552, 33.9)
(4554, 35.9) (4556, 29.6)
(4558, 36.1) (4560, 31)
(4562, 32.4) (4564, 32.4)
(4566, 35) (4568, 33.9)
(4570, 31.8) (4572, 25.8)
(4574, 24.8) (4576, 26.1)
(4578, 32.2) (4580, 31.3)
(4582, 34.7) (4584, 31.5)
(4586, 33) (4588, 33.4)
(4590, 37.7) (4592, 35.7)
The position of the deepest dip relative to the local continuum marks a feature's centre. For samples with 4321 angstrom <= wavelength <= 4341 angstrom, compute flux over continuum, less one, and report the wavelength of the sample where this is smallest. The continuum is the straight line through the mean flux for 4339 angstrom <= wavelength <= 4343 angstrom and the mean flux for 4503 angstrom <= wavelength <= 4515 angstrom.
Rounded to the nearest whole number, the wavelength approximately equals 4322 angstrom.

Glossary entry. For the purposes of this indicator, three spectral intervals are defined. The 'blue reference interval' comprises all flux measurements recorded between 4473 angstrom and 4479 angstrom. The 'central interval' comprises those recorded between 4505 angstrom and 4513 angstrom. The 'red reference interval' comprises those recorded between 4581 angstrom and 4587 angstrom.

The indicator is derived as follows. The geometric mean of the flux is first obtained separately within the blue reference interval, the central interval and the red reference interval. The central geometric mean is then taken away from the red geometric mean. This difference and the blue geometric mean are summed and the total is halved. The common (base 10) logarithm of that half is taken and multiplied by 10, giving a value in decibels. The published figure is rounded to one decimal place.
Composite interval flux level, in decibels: 11.9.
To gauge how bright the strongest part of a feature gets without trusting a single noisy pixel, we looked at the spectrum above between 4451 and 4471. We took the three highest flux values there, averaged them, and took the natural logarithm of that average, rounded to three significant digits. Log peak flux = 3.52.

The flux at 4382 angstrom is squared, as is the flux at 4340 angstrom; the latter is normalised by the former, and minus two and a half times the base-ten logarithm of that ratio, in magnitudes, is -0.84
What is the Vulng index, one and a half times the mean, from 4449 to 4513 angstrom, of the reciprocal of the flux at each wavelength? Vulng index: 0.0493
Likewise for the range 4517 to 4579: 0.0504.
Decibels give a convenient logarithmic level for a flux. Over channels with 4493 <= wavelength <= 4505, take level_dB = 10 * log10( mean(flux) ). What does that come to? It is 14.8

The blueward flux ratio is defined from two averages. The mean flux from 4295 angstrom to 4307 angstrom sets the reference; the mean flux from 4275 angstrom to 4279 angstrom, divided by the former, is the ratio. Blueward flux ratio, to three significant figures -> 1.39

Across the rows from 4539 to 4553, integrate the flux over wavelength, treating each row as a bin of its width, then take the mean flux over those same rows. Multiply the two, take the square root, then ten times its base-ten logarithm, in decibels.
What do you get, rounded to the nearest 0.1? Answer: 20.6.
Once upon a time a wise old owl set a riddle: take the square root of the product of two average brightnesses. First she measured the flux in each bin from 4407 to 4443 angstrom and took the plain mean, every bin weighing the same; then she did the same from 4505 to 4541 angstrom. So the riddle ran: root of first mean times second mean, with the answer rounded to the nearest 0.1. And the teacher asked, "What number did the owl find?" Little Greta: 29.6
